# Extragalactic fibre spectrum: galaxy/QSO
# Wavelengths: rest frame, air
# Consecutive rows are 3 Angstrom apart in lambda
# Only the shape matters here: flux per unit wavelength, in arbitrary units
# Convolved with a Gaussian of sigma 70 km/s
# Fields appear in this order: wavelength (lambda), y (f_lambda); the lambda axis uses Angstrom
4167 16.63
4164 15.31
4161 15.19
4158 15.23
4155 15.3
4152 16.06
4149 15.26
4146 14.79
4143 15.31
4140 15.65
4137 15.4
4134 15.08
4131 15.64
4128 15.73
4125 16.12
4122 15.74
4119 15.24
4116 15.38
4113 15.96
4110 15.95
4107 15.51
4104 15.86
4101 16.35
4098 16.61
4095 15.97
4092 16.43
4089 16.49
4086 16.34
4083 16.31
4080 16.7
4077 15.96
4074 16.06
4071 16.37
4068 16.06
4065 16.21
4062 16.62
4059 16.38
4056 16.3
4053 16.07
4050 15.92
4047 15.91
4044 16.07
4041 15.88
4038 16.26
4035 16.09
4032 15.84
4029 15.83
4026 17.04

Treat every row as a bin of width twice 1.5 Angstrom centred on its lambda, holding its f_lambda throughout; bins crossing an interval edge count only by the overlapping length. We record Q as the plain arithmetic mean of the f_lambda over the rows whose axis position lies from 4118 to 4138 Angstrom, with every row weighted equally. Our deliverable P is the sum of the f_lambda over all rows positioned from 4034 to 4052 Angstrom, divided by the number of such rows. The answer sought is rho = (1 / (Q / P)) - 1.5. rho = -0.471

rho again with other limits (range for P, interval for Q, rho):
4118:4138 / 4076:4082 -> -0.547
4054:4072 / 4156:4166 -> -0.429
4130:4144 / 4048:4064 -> -0.552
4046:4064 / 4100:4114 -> -0.483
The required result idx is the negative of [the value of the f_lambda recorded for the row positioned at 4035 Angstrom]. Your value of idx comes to -16.1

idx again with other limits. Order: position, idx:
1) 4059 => -16.4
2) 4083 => -16.3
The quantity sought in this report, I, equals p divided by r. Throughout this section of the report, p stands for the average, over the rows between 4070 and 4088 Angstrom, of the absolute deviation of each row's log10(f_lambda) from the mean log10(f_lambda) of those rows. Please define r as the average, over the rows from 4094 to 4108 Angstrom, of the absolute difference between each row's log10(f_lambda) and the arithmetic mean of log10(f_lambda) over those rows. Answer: 0.55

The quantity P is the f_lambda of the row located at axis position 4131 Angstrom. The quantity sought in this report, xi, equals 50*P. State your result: 782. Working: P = 15.64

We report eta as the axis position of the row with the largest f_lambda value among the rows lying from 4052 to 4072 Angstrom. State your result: 4062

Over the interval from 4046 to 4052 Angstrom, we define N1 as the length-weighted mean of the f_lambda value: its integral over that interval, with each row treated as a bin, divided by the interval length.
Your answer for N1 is 15.9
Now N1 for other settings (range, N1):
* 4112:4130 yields 15.7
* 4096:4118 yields 15.9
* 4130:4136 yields 15.3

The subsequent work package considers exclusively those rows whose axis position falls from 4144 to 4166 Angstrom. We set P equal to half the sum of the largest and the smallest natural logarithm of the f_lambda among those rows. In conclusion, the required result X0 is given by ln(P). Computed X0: 1.006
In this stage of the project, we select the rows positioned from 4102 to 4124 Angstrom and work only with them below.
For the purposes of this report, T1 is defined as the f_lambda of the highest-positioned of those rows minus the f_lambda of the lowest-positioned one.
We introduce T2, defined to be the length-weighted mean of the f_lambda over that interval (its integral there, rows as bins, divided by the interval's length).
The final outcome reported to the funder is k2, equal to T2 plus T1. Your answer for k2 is 15.57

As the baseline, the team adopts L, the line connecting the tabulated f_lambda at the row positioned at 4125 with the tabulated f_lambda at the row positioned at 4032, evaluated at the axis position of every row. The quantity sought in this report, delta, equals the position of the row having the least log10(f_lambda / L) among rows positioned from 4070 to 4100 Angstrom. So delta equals 4095 Angstrom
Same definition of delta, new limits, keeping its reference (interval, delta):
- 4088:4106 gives 4104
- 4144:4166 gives 4146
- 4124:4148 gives 4146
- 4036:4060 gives 4041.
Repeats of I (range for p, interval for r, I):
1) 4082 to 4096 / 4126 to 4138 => 0.58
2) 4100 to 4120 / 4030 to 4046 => 2.43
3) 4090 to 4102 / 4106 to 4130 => 0.73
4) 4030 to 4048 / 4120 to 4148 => 0.41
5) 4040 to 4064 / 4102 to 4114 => 1.36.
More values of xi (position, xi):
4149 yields 763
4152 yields 803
